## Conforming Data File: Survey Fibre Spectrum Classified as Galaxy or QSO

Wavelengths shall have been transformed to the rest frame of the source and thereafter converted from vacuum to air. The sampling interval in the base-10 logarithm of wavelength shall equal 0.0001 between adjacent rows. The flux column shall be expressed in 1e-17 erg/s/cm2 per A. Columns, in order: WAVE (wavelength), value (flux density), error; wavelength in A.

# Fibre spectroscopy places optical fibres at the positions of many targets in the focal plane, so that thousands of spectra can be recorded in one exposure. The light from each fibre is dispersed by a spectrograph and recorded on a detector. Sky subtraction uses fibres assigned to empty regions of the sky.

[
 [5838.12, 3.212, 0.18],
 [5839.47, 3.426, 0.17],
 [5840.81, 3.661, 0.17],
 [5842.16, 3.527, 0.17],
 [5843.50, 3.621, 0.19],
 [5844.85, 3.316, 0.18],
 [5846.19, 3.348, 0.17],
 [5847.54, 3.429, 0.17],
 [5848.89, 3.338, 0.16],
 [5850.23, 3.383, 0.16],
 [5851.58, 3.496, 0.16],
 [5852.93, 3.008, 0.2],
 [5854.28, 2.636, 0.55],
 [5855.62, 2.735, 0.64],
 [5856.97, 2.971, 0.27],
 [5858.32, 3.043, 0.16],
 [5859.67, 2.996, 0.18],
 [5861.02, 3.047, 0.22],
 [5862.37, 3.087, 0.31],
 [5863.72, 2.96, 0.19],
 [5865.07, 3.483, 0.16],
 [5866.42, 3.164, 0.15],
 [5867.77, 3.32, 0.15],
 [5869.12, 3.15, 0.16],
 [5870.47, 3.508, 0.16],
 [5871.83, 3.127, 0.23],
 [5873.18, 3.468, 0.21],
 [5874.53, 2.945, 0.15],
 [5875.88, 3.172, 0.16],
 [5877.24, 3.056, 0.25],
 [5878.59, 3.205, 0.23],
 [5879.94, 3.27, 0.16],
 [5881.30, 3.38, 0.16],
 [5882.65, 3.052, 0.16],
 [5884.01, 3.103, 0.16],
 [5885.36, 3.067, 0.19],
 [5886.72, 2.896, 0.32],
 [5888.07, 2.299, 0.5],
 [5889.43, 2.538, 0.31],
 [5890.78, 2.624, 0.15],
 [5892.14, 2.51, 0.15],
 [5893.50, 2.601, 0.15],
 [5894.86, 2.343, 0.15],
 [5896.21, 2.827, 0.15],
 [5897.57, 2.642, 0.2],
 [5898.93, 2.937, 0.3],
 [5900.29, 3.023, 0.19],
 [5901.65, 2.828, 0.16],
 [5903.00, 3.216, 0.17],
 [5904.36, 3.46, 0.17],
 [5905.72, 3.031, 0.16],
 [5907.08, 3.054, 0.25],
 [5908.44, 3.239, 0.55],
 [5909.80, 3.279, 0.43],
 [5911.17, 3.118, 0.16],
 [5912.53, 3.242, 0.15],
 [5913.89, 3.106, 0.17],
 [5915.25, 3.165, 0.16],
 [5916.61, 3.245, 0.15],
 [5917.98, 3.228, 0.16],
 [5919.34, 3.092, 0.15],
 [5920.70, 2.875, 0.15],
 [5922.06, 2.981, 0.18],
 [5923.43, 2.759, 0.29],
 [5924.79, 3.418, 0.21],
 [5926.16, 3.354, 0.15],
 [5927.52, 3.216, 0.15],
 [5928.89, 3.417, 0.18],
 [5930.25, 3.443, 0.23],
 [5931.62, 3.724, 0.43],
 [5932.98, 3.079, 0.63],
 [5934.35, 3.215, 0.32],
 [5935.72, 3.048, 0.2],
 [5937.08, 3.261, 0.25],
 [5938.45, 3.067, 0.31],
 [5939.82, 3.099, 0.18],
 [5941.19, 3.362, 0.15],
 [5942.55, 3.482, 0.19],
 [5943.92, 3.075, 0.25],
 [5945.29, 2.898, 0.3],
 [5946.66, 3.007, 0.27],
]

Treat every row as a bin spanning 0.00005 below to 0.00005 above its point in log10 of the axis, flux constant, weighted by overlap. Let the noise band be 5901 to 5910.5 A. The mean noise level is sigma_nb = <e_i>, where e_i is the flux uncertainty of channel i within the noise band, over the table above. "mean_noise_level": 0.270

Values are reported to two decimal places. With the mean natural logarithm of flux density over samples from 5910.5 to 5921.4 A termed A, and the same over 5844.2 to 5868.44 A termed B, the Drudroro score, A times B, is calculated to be 1.31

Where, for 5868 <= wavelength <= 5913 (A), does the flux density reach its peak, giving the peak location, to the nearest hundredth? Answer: 5870.47 A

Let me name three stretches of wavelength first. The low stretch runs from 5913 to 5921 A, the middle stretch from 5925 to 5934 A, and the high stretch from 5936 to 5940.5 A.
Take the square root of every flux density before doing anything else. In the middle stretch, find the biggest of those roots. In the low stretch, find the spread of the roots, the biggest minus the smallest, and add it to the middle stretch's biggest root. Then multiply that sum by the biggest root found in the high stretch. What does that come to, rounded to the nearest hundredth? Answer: 3.68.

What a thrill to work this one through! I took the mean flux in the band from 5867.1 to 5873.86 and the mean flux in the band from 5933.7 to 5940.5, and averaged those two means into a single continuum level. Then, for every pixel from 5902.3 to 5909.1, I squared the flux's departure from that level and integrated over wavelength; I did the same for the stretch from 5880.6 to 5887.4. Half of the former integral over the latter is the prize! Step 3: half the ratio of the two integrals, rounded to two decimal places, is 0.30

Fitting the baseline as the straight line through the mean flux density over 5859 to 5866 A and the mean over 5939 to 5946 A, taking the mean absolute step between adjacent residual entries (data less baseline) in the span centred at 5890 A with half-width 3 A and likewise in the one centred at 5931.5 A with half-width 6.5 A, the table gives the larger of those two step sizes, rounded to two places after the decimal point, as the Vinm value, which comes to 0.23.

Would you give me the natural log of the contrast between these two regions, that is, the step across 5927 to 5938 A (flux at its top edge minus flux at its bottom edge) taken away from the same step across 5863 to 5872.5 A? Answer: -2.1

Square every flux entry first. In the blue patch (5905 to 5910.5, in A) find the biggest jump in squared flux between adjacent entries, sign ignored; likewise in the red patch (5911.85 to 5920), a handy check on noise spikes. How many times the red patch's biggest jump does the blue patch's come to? 1.3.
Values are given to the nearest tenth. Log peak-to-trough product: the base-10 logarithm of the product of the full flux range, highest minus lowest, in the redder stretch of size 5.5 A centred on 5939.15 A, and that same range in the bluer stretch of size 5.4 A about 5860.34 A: -1.6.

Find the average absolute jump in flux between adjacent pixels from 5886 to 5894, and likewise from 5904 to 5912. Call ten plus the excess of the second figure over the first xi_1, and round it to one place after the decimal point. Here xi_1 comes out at 9.9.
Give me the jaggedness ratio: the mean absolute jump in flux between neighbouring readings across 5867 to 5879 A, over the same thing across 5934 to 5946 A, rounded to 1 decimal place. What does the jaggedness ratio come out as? 1.4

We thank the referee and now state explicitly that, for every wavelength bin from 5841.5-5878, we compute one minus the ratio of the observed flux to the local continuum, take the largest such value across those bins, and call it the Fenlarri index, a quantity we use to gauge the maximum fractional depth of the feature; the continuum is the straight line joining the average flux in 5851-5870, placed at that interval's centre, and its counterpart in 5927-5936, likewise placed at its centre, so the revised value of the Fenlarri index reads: 0.14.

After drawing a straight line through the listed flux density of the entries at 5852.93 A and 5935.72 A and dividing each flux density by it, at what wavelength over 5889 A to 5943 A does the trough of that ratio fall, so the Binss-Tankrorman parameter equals 5894.86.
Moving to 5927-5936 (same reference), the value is 5935.72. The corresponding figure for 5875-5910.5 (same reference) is 5888.07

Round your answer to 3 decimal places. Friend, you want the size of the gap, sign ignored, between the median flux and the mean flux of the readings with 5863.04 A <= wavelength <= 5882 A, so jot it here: 0.041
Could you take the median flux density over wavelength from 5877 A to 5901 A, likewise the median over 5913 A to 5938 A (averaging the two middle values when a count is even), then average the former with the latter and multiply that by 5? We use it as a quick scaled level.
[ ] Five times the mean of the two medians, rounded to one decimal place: 15.3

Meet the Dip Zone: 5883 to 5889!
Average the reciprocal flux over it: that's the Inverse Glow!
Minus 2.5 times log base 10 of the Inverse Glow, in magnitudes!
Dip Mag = 1.12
